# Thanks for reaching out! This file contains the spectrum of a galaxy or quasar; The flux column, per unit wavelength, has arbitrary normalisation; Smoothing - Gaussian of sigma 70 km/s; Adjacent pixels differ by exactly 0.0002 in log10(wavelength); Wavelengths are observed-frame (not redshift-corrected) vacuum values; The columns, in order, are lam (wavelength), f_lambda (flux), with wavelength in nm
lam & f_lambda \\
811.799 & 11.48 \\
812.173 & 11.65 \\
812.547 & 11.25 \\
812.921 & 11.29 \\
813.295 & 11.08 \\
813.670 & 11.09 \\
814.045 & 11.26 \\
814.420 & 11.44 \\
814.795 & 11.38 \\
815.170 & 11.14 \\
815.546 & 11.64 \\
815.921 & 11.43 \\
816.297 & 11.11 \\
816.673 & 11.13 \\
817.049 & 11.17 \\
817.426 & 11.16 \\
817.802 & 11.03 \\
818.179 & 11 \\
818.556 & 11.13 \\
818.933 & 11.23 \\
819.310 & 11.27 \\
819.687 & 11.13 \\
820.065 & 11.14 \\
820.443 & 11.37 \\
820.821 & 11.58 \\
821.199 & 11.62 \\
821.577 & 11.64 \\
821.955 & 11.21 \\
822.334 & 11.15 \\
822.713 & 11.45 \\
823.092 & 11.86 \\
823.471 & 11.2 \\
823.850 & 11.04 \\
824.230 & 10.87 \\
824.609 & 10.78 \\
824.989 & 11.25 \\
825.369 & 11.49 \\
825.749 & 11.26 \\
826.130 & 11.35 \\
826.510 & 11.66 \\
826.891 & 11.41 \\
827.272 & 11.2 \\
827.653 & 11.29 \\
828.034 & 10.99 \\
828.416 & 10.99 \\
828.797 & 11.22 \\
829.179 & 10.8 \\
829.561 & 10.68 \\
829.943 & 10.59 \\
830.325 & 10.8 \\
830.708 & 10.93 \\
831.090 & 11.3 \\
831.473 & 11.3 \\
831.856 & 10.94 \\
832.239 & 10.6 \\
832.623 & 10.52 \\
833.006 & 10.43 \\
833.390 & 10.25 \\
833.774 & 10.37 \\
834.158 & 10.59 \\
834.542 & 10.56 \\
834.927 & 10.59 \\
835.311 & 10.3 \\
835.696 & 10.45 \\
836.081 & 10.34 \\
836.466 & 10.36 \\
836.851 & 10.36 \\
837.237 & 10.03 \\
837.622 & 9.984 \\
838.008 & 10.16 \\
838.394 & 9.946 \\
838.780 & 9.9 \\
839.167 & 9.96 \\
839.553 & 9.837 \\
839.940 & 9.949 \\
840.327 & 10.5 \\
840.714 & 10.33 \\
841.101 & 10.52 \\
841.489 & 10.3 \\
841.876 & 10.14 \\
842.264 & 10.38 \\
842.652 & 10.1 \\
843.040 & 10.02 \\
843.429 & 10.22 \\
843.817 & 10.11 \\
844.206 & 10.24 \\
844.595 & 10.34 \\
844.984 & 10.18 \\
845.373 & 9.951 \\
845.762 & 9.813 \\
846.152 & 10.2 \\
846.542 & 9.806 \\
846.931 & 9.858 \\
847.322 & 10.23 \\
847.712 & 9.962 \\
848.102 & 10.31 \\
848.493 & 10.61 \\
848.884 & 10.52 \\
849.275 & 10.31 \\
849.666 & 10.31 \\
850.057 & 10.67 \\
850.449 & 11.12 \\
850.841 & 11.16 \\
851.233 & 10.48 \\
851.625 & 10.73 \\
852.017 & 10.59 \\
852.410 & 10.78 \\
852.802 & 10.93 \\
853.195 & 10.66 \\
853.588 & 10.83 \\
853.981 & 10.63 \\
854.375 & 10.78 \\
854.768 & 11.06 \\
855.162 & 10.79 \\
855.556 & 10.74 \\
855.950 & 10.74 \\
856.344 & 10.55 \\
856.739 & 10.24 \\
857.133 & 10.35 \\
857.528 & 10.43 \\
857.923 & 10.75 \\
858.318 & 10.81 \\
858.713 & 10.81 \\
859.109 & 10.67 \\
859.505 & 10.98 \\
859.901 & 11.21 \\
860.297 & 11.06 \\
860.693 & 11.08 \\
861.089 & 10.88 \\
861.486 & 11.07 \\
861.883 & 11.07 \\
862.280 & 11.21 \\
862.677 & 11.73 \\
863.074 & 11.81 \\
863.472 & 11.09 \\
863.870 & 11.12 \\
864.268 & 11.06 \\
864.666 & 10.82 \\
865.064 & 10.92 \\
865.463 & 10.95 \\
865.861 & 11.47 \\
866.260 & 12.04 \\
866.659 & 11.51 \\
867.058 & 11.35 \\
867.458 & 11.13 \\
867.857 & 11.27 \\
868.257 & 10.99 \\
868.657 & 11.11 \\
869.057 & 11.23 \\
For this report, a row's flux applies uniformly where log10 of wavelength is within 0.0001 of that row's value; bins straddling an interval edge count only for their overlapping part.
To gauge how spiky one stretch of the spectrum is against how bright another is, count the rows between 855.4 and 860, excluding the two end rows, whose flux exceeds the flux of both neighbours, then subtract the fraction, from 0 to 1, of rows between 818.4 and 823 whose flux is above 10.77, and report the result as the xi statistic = -1.0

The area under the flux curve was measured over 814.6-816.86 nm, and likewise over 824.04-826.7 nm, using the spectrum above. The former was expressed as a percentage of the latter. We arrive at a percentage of 85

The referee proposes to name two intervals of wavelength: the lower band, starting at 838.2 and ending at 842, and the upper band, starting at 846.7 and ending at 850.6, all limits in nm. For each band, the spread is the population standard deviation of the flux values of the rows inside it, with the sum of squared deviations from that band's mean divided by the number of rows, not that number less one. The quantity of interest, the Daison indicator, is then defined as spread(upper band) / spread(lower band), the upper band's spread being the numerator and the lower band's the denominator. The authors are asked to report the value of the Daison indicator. 1.42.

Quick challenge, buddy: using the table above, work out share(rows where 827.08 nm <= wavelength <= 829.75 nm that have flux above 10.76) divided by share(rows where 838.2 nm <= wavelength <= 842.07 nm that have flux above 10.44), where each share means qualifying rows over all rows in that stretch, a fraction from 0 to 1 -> 4.3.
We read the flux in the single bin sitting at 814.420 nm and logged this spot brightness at 11.44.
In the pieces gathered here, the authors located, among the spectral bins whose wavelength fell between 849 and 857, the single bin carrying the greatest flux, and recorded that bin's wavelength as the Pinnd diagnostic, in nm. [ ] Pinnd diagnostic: 850.841 nm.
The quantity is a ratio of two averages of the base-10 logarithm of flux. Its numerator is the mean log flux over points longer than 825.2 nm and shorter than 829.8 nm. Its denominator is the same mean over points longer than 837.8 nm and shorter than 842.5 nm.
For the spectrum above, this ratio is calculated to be 1.04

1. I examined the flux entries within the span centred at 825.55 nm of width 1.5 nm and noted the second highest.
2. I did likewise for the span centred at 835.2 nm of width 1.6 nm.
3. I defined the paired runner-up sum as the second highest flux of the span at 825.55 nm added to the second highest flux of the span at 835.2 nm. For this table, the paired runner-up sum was 21.9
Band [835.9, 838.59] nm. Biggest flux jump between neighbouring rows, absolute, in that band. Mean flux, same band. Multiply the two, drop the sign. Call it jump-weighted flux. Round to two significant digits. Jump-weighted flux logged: 3.4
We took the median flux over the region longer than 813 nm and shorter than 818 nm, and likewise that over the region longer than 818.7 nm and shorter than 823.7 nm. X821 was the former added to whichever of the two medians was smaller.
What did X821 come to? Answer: 22.3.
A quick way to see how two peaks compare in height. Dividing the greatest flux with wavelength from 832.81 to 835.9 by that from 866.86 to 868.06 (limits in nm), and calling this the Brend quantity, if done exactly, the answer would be 0.93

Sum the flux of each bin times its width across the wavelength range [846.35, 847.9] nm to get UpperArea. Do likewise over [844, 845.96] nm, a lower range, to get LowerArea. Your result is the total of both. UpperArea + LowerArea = 35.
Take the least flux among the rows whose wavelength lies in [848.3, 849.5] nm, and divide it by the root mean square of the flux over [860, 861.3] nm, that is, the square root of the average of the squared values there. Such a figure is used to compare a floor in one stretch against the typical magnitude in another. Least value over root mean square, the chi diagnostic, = 0.94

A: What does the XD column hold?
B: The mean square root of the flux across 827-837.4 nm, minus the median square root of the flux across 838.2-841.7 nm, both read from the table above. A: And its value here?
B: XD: 0.11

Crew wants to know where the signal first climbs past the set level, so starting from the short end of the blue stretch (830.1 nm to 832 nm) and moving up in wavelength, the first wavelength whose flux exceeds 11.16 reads 831.090 nm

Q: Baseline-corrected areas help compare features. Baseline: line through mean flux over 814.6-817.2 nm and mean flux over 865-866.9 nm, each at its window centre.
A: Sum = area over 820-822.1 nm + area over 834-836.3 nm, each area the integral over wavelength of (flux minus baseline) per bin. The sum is -1.7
